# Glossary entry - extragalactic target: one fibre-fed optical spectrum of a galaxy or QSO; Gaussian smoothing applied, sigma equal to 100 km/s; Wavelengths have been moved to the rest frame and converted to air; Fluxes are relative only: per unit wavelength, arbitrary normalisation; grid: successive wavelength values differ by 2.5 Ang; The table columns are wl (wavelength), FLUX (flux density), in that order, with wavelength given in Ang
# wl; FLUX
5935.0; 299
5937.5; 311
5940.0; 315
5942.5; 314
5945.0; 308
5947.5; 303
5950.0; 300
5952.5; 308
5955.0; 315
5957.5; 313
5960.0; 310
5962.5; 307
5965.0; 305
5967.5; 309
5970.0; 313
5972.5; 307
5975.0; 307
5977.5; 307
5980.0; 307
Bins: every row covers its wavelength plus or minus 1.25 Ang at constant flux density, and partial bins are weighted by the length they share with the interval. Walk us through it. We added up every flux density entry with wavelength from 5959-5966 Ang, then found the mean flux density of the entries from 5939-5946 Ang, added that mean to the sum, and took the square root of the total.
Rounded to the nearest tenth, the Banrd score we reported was 35.1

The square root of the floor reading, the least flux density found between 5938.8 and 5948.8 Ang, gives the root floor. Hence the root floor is 17.41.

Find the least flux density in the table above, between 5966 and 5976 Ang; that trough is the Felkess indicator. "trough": 307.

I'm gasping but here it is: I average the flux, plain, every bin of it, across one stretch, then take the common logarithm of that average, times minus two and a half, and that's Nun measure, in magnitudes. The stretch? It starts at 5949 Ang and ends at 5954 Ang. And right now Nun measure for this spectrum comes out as -6.21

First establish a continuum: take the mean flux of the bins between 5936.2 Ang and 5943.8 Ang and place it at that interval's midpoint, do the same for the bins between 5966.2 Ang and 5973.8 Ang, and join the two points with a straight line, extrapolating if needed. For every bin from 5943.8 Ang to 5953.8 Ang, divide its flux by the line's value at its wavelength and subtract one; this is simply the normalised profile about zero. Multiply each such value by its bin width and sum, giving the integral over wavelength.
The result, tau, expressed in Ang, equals -0.24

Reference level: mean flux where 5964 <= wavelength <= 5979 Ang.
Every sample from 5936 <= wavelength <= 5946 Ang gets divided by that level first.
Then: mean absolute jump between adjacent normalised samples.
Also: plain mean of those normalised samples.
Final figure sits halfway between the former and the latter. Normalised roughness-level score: 0.512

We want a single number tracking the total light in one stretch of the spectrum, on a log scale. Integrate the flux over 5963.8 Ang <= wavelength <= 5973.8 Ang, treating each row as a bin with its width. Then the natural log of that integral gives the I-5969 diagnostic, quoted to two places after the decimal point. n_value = 8.03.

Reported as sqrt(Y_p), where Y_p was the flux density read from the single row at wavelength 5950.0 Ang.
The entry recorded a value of 17.3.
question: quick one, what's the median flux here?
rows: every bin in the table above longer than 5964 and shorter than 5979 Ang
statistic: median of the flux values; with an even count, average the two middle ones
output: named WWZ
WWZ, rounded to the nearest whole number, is 307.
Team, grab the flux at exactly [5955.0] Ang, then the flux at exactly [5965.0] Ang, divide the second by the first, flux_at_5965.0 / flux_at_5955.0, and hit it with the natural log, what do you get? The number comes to -0.03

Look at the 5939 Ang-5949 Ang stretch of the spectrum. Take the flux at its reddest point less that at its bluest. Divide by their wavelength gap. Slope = -1.6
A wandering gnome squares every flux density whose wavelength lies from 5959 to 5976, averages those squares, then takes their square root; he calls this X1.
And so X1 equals 308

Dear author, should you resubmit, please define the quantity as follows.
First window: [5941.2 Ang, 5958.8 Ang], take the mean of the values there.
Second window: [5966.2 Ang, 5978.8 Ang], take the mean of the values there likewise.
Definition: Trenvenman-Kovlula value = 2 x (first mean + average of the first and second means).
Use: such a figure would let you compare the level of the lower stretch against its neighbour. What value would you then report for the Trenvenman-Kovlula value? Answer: 1235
